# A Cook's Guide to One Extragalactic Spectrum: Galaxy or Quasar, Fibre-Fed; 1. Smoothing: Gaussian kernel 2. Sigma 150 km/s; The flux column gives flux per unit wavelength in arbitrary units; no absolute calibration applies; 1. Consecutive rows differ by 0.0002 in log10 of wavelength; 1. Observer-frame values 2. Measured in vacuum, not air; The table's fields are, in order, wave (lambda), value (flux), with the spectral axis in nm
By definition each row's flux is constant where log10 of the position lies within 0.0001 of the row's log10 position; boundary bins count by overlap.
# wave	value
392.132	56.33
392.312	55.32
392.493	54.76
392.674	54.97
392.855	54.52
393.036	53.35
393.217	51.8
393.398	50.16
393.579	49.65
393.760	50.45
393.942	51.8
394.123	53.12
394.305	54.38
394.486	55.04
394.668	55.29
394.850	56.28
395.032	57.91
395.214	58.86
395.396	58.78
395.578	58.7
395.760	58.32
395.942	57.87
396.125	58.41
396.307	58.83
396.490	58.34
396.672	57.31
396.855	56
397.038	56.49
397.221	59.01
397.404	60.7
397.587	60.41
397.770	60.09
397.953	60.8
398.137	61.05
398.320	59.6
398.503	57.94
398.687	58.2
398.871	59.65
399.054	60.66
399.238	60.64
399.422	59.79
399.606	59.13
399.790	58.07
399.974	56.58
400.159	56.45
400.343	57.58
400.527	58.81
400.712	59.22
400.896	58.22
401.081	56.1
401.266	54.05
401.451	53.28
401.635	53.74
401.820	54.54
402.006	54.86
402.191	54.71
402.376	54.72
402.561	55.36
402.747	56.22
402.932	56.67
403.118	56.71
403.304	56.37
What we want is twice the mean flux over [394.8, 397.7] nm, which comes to 117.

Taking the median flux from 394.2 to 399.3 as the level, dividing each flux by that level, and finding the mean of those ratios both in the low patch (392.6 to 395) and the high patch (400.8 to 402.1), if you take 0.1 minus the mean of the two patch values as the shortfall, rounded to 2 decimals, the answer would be -0.82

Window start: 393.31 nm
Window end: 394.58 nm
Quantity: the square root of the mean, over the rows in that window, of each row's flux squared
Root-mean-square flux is 52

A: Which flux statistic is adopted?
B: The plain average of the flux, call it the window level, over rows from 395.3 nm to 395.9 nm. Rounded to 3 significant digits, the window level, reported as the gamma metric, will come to 58.6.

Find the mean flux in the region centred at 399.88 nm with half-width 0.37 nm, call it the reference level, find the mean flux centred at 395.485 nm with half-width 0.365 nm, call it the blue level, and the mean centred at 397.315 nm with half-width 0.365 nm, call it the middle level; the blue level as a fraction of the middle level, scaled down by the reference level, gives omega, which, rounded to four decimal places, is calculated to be 0.0172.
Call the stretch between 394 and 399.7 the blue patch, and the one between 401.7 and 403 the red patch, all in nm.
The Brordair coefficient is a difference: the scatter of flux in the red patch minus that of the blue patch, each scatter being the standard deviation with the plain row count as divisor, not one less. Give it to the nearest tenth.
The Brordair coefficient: -1.2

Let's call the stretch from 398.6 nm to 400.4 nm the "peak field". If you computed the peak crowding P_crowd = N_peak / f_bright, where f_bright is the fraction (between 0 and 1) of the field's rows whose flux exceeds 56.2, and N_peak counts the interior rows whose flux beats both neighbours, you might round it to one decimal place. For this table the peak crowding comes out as 1.0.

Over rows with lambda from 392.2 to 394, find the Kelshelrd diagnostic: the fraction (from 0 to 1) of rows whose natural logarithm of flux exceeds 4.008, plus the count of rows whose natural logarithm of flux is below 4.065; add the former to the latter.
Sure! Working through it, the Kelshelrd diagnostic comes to 10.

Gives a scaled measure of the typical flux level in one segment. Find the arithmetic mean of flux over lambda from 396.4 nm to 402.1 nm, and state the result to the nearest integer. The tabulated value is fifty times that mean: 2899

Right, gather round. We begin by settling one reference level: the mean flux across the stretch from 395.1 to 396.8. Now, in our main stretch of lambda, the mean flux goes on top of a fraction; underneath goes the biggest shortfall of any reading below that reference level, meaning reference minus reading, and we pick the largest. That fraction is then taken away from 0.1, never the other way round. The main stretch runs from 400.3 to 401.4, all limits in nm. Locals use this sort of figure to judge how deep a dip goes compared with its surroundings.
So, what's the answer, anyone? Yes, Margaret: -13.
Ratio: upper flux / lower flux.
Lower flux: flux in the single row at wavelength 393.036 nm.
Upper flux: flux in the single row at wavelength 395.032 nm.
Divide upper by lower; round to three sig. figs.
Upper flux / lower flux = 1.09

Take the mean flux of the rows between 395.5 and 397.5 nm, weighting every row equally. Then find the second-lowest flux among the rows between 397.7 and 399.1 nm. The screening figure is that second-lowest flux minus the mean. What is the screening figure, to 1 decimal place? 0.0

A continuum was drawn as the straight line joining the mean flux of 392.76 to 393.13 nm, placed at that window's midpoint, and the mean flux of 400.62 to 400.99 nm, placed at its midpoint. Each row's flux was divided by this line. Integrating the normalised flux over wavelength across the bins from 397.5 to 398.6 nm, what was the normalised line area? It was 1.16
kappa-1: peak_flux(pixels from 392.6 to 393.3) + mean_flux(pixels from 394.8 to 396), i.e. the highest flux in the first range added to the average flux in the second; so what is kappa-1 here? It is 113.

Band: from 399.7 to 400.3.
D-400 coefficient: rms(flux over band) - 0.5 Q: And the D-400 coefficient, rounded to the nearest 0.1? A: 56.5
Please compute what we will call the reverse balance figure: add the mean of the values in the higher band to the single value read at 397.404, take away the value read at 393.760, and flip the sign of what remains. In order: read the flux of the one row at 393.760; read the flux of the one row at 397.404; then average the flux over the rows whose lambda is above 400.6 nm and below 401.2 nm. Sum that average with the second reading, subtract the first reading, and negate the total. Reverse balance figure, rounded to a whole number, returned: -68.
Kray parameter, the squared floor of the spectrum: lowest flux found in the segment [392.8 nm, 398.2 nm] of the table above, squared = 2465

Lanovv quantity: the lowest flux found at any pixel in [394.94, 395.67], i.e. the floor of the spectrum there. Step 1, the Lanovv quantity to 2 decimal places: 57.91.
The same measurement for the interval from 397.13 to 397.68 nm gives 59.01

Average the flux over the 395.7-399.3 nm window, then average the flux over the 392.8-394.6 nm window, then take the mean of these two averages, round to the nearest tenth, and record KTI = 55.7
